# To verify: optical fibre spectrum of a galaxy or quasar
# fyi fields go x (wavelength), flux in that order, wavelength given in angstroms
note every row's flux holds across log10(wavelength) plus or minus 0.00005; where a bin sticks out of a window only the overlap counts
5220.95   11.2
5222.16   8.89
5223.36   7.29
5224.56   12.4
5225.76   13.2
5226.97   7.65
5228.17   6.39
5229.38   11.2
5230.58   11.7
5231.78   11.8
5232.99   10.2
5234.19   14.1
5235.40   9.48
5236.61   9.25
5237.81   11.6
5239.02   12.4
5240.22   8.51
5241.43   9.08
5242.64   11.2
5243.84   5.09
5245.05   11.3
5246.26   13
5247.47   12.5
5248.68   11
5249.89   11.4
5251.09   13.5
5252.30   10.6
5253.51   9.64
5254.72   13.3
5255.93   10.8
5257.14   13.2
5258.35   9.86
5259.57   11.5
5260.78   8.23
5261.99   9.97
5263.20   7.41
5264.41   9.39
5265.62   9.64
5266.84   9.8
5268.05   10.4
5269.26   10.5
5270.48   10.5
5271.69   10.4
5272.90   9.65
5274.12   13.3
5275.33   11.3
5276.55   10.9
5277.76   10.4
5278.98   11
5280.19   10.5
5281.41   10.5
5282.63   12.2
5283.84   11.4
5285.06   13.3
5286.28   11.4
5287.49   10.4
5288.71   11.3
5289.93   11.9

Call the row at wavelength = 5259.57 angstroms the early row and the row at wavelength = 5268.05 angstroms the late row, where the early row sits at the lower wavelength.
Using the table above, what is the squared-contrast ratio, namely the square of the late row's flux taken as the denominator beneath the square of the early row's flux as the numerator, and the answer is 1.2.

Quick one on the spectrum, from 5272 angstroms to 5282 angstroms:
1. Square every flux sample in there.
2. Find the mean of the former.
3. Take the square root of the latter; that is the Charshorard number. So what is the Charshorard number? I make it 11.0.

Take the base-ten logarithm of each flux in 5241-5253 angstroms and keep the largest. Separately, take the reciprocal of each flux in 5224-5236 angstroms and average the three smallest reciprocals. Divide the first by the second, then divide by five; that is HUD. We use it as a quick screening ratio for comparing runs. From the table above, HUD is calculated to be 2.98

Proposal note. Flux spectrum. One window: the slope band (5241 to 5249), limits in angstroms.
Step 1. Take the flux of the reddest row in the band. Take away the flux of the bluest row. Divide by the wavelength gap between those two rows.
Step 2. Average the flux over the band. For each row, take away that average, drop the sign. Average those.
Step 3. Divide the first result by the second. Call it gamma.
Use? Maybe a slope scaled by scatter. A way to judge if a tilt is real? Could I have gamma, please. 0.14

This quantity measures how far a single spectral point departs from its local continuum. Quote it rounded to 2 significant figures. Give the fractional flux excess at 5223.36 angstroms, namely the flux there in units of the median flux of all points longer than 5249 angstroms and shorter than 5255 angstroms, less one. -0.36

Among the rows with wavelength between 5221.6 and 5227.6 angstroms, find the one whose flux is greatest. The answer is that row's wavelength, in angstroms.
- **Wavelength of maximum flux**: 5225.76 angstroms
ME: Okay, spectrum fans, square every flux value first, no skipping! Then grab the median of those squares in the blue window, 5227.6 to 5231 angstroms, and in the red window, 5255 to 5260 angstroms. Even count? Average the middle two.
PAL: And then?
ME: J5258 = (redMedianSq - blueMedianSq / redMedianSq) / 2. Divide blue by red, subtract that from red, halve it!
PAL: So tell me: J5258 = 61.7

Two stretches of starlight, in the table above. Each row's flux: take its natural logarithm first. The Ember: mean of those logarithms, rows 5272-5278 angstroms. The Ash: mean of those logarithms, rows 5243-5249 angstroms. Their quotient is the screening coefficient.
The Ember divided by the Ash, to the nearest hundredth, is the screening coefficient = 1.04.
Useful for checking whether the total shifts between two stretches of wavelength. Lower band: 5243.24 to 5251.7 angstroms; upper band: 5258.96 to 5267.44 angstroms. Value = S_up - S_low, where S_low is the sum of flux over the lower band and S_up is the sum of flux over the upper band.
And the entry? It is -12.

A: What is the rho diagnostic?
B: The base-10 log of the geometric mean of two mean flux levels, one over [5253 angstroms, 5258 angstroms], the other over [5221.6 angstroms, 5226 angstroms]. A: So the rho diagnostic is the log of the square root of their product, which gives 1.04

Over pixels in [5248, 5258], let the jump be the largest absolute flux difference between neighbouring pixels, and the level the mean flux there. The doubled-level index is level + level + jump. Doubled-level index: 27.0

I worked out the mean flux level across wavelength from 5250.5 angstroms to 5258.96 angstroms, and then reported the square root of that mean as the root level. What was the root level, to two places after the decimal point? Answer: 3.40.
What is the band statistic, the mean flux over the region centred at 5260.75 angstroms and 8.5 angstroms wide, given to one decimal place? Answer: 9.9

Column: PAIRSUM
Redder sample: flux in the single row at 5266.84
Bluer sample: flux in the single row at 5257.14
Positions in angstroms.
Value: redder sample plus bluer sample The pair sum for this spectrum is 23.0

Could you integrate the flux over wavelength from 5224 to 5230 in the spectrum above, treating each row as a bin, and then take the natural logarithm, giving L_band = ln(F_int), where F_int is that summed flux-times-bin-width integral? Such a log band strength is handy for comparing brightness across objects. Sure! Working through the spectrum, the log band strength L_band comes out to 4.11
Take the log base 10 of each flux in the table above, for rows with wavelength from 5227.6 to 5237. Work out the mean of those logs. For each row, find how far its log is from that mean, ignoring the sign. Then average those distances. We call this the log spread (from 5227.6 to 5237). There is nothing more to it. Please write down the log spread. 0.073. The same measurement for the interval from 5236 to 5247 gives 0.091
